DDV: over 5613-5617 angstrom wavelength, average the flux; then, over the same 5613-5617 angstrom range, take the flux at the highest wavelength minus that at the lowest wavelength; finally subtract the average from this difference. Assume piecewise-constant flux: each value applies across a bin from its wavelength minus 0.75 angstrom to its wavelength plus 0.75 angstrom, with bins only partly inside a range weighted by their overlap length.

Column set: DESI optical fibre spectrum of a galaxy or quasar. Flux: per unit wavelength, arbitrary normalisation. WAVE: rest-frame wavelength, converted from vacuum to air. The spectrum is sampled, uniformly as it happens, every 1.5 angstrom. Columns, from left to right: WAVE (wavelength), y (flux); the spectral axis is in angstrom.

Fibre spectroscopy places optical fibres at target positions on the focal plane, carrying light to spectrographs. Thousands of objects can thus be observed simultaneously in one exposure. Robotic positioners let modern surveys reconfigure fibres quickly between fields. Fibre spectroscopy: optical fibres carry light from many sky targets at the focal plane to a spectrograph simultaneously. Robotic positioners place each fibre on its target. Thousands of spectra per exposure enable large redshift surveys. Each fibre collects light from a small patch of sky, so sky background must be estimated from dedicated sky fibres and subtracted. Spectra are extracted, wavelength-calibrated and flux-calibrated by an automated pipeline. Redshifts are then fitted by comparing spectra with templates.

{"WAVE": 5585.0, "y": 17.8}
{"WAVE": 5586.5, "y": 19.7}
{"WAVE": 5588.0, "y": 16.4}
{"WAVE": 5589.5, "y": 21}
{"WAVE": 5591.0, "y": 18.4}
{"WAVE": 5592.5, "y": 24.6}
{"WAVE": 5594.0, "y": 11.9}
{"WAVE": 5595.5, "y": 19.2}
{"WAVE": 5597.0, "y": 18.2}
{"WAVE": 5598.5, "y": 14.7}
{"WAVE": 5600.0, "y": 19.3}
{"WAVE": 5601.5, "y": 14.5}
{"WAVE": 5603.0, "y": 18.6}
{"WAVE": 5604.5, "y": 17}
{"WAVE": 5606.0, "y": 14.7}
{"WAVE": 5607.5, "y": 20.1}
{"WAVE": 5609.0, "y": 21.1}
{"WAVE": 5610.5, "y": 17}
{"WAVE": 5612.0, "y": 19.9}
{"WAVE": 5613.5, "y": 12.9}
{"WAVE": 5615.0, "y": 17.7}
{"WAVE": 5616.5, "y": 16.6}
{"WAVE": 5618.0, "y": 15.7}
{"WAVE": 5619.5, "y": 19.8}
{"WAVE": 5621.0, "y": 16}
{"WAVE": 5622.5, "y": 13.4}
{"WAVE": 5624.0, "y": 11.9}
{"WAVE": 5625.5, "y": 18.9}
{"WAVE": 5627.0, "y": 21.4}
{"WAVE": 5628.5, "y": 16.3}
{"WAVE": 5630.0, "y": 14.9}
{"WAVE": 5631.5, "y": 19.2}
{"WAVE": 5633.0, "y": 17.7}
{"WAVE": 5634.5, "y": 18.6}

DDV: -12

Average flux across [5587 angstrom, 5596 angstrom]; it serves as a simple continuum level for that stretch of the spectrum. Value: 18.6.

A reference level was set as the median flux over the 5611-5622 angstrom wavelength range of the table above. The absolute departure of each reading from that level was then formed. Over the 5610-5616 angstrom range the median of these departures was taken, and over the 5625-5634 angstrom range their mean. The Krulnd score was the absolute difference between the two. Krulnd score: 0.1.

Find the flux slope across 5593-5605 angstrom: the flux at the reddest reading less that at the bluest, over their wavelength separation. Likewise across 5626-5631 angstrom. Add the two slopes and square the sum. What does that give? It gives 2.8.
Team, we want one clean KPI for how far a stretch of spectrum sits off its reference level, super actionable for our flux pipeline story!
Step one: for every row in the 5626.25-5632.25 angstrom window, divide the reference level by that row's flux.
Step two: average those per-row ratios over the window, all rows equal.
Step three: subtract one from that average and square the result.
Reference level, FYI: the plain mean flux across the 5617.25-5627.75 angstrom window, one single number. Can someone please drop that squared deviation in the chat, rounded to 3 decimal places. 0.002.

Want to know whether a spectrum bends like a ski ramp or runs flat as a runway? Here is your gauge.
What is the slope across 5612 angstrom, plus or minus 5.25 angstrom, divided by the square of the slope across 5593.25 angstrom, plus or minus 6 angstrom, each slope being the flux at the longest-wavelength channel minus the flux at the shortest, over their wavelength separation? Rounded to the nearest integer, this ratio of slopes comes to -15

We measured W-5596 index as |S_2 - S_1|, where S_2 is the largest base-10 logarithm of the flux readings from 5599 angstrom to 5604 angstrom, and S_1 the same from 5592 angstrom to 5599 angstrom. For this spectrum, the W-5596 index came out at 0.105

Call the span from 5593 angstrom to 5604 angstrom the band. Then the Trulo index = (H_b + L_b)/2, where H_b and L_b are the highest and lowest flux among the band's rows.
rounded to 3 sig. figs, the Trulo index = 15.6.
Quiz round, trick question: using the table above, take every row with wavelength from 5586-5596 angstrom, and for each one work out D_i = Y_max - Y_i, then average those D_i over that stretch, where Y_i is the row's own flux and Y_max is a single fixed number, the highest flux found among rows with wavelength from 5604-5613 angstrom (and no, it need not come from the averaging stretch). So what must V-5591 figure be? 2.4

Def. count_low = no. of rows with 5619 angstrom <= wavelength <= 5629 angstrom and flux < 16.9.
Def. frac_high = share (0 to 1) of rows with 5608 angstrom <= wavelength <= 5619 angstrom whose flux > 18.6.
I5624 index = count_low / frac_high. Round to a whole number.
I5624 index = 14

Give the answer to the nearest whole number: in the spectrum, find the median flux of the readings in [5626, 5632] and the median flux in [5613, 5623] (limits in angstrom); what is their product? 284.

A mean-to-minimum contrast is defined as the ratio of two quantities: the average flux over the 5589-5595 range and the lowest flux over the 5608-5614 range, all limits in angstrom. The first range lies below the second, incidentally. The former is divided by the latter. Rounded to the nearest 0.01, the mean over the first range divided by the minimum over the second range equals 1.47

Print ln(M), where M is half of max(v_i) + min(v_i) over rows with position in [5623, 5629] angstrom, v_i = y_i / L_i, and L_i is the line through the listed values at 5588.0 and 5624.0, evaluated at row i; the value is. 0.36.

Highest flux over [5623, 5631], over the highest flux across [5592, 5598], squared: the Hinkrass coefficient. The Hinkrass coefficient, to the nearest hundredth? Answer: 0.76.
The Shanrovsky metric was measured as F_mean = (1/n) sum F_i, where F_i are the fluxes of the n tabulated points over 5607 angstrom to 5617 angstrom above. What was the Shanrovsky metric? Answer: 17.9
